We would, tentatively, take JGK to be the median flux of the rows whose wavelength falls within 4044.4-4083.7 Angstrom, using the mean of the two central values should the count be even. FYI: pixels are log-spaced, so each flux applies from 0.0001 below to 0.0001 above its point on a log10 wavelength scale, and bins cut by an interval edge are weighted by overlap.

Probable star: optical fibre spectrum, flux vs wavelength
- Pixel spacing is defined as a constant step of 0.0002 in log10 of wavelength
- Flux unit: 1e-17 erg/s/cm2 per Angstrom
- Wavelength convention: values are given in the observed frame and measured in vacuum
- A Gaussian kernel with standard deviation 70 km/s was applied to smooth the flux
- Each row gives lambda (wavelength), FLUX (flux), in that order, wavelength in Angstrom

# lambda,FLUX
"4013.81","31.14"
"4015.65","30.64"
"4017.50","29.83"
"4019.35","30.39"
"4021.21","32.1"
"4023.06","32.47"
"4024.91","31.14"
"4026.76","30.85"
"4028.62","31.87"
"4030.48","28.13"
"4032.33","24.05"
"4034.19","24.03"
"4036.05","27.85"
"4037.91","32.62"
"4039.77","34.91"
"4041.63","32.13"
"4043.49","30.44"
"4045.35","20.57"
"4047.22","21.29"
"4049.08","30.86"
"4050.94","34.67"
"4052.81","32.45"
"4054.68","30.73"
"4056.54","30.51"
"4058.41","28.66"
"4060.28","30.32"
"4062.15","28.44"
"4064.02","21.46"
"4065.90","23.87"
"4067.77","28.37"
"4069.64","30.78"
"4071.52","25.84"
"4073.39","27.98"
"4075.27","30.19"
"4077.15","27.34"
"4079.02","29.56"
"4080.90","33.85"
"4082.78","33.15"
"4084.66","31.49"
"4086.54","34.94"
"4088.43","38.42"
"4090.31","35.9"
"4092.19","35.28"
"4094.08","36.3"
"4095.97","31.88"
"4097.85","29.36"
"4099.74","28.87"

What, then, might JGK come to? 29.6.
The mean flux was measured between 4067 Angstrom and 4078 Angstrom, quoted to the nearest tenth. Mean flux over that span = 28.4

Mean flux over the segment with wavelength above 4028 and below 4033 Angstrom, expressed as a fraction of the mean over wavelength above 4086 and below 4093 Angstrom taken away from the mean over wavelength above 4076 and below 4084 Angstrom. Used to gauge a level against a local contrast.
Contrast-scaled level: -5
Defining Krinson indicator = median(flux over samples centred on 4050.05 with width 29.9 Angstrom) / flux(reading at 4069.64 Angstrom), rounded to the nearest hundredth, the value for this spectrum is 0.99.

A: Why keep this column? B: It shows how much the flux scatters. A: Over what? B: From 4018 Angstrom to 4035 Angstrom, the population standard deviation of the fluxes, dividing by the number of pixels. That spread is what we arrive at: 3.1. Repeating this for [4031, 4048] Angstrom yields 5.0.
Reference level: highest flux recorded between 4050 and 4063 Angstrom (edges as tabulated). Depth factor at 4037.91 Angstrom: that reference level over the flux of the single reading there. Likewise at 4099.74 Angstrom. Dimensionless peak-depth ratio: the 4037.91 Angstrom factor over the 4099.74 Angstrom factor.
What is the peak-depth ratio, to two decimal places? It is 0.89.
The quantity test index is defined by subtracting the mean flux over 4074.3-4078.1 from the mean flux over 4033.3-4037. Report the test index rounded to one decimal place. -2.8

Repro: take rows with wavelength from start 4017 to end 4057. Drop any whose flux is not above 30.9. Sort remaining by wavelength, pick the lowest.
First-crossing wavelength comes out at 4021.21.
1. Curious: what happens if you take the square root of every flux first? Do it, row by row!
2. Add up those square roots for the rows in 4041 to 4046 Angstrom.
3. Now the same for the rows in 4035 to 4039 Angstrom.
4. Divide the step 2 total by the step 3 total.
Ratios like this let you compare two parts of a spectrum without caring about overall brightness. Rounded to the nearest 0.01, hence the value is 1.43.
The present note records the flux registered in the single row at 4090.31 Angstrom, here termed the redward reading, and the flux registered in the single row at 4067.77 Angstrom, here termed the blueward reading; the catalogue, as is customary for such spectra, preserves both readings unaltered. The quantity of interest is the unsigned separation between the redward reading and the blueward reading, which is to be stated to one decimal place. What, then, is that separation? 7.5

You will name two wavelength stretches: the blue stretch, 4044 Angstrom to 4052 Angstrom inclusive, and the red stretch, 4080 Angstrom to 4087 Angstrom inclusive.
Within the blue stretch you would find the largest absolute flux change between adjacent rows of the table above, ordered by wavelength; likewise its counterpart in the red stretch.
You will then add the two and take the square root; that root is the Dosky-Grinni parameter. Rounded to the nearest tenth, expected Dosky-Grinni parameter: 3.6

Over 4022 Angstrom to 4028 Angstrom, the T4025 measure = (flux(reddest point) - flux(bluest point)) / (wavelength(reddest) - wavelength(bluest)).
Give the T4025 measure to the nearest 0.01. -0.44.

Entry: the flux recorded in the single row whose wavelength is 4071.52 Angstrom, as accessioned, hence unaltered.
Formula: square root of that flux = 5.08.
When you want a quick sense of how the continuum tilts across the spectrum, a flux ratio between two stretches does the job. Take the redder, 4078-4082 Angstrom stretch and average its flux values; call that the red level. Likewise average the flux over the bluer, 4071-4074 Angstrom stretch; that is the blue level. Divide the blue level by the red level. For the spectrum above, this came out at 0.85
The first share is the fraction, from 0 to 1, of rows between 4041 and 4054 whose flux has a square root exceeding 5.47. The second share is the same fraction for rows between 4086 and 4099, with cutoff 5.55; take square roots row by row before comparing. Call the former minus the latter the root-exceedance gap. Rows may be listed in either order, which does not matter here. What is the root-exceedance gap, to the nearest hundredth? -0.14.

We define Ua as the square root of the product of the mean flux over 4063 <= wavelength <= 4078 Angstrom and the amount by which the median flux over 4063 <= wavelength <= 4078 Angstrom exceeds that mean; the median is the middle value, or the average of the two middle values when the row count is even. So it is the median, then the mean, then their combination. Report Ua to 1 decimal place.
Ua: 4.3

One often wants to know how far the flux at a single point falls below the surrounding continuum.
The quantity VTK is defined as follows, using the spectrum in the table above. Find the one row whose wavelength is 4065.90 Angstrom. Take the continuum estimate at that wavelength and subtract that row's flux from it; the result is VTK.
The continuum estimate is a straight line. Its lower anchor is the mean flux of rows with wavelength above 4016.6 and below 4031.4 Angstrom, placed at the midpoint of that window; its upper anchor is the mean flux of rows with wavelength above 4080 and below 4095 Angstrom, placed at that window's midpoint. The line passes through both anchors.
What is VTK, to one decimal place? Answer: 9.7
